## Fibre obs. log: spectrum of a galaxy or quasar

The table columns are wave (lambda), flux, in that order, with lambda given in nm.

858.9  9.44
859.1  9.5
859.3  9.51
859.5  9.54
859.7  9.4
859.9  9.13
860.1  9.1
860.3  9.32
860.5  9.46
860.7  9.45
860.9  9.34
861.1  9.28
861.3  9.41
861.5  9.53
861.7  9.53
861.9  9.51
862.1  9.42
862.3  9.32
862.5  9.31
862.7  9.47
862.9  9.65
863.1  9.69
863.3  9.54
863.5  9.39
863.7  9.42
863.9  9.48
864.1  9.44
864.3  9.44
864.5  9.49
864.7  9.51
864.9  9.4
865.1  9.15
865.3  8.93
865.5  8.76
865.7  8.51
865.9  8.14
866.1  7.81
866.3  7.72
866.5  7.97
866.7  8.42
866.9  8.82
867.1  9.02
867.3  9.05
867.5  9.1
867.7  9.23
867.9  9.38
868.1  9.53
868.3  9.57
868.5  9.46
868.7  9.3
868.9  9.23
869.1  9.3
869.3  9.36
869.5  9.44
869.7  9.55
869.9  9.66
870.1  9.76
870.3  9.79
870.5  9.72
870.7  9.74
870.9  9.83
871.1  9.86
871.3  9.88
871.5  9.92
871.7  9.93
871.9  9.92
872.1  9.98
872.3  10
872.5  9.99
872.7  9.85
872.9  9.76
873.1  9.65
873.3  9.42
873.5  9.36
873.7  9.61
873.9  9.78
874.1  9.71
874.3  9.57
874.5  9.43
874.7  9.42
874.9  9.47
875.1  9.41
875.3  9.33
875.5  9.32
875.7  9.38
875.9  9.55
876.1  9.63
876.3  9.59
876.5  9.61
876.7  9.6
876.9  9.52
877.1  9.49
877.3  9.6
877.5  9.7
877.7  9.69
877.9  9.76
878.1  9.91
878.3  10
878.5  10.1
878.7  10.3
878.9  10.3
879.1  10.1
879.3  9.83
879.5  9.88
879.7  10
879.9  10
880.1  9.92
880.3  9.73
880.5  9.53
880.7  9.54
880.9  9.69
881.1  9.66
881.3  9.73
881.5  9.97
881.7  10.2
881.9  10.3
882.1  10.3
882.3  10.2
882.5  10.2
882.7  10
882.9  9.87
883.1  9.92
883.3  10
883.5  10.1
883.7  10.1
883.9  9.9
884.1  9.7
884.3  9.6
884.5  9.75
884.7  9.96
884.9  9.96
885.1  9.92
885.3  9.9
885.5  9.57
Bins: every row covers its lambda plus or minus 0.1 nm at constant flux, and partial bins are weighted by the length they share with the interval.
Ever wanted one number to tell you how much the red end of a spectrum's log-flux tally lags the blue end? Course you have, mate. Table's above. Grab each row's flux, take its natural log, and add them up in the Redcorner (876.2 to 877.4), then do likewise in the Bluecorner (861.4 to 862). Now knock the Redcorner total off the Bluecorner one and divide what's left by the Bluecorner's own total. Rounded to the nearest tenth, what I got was -1.0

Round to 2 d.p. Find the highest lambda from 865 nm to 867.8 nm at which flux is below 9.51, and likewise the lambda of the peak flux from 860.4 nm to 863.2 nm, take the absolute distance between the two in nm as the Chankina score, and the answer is 4.60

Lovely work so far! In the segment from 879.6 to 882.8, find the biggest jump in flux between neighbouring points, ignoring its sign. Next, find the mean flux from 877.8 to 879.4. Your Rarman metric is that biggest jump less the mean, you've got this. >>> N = -9.80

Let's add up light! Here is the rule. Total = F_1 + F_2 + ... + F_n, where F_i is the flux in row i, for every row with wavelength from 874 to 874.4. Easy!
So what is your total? 19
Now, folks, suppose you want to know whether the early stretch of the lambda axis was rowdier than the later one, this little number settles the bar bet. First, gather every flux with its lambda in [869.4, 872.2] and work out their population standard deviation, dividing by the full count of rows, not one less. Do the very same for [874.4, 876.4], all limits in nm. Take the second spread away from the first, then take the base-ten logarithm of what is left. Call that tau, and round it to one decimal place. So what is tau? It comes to -1.3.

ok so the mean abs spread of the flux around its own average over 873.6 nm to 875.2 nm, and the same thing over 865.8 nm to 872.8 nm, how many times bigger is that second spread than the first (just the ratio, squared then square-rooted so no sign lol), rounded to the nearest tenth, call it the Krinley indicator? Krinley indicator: 4.1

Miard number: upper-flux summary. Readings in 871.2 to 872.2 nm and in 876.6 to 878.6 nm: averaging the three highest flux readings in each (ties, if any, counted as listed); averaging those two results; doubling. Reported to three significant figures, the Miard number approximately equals 19.9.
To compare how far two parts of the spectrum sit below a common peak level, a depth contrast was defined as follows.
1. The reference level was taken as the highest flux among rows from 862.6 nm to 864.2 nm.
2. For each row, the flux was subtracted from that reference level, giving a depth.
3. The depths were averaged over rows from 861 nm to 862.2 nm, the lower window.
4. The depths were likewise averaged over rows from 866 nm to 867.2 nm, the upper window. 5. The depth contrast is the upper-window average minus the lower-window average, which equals 1.2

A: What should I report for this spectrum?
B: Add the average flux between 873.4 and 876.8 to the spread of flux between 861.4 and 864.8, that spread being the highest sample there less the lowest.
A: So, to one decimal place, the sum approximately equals 9.9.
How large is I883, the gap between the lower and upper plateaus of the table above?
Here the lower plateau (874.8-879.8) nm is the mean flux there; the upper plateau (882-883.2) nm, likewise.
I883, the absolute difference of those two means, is 0.36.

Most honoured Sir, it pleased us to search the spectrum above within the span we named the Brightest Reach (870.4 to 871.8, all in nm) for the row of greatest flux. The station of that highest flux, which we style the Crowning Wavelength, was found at 871.7 nm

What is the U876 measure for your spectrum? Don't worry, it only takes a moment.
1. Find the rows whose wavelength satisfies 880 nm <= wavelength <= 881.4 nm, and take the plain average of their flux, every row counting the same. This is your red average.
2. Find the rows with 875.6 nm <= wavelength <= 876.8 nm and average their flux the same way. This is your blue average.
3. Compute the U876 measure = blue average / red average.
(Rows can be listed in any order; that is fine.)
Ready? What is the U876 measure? 0.99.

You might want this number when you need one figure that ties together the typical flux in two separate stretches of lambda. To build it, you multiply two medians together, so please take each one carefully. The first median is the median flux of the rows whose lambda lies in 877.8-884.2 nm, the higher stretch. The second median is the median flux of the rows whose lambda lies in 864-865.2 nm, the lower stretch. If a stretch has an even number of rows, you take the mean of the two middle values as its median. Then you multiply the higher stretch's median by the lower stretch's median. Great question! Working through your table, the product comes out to 94.3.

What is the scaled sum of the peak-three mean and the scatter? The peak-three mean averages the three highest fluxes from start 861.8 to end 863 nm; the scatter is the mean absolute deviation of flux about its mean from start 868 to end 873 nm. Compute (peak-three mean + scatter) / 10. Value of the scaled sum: 0.97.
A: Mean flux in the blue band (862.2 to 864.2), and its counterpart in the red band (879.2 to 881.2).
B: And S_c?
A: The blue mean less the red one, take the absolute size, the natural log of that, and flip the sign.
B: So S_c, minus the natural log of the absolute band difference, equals 1.2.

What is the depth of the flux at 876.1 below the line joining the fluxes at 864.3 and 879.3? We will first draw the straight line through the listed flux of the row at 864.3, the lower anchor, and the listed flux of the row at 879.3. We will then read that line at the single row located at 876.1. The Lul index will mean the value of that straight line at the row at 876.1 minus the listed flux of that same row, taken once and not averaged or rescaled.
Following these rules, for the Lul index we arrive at 0.12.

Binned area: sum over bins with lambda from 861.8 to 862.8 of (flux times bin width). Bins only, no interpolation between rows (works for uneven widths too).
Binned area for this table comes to 9.4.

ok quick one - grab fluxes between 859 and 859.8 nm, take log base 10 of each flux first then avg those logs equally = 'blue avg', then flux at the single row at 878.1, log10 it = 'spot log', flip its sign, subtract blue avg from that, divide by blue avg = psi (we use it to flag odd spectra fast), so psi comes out -2.02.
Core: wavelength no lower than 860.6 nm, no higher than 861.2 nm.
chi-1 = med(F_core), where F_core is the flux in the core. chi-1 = 9.3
